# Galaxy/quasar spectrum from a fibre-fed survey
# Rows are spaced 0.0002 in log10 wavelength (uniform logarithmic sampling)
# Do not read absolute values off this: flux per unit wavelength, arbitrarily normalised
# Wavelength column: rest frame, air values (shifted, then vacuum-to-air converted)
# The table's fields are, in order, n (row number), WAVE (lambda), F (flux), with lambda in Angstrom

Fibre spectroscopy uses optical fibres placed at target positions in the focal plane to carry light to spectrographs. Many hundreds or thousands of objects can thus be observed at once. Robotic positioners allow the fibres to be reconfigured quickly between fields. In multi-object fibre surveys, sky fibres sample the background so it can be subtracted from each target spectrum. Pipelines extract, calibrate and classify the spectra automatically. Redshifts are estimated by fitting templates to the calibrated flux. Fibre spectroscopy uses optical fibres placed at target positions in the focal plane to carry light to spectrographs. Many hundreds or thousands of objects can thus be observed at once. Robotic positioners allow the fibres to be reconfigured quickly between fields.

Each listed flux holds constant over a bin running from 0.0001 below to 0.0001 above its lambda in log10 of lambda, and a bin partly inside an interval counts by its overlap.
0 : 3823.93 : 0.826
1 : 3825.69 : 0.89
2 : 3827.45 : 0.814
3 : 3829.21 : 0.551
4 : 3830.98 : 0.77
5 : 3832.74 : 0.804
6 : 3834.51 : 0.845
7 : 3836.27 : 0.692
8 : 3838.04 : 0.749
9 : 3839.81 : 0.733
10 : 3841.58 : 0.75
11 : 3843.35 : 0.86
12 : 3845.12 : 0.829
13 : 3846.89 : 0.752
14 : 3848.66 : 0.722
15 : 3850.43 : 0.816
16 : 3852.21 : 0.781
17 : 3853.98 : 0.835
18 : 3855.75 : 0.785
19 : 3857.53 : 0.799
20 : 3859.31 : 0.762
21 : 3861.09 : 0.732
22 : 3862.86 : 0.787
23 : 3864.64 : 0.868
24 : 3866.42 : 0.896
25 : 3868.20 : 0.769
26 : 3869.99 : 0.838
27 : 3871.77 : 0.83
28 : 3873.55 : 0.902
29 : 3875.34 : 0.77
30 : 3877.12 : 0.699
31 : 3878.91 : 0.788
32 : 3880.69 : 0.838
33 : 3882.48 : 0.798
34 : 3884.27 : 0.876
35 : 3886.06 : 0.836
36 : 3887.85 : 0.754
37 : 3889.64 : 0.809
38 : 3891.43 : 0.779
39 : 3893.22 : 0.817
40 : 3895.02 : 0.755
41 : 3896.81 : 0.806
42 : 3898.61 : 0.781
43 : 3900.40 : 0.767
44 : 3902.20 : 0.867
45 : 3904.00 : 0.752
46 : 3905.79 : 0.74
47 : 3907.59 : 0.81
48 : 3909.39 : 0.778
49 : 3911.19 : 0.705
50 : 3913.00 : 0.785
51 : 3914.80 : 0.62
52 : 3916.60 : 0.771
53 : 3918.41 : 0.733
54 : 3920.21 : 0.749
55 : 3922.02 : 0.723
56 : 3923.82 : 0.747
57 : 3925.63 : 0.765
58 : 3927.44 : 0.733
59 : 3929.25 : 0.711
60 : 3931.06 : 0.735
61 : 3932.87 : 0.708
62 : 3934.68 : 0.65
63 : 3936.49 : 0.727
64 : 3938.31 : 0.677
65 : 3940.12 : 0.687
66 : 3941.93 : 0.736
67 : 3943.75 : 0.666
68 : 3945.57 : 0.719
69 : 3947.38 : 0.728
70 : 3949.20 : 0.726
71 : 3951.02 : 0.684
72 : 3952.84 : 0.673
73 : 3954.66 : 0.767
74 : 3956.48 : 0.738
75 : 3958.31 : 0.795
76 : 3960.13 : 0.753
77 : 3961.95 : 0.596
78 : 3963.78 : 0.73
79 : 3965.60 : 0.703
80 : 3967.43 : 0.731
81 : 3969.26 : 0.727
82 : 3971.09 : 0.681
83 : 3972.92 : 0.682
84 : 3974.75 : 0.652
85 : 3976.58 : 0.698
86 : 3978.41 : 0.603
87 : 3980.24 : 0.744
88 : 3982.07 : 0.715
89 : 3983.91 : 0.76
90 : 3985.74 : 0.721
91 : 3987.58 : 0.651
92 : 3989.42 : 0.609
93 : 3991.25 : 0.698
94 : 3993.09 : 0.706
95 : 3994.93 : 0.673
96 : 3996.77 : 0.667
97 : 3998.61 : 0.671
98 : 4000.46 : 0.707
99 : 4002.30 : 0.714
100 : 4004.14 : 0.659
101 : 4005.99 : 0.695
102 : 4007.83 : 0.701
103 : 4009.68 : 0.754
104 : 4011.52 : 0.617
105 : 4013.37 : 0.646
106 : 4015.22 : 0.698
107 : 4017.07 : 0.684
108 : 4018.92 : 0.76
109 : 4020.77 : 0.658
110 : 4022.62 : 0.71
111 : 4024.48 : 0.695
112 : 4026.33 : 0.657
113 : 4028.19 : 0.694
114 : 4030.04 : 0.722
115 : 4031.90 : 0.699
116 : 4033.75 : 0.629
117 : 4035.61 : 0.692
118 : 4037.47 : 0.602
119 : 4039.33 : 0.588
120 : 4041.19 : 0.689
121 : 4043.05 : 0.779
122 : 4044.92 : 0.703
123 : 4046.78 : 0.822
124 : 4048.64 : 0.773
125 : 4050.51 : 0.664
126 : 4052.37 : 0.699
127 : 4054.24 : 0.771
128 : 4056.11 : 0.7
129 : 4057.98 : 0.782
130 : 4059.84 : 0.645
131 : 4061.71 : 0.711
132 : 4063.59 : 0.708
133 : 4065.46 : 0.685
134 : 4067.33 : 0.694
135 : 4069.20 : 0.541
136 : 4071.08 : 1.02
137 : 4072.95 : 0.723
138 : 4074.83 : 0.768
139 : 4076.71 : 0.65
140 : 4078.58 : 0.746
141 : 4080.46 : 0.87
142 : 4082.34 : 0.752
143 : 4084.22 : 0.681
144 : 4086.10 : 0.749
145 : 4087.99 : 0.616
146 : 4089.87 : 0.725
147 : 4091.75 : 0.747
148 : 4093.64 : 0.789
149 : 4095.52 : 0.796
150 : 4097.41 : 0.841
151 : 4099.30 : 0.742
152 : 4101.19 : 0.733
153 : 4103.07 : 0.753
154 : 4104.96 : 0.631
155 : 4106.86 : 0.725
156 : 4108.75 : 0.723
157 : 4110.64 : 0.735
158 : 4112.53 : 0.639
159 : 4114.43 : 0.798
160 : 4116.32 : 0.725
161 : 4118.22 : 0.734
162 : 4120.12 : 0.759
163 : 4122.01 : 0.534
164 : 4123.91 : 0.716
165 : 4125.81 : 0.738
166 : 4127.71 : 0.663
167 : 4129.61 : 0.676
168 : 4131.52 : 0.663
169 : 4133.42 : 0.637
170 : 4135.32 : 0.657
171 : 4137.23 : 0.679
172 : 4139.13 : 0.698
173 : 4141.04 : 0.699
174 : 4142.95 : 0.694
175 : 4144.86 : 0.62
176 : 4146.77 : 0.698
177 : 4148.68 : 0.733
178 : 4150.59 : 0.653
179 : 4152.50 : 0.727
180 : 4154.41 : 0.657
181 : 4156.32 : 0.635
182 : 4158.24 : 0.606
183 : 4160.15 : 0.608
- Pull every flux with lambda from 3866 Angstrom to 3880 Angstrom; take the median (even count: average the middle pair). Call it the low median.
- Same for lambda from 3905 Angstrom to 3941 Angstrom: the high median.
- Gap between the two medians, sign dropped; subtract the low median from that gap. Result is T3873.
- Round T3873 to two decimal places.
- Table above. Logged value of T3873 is -0.73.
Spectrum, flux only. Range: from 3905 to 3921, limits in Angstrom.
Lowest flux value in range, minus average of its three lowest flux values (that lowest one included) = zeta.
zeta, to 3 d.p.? -0.066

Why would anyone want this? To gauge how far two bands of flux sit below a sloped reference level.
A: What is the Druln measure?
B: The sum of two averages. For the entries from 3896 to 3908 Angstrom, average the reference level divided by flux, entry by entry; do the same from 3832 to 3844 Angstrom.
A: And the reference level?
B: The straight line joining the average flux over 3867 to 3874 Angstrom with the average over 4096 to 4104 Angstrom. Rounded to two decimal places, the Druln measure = 2.14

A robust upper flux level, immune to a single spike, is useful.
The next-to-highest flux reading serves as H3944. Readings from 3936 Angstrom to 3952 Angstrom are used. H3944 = 0.728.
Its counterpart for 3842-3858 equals 0.835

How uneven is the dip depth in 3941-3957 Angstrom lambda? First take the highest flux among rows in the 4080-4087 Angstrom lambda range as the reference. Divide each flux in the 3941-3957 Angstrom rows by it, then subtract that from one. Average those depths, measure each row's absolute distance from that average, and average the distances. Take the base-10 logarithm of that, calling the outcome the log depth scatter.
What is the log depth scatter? -1.50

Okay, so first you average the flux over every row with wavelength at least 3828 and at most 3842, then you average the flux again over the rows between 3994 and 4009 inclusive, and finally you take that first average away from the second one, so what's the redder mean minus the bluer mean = -0.051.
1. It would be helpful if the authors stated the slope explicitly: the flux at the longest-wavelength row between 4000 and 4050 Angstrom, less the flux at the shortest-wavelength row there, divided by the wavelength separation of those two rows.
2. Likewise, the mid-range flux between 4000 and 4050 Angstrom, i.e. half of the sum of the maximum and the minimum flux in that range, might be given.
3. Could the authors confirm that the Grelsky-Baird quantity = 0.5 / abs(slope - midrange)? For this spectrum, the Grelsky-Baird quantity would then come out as 0.711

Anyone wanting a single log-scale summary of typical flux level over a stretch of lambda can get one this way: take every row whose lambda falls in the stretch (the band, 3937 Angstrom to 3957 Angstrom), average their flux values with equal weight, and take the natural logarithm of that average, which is -0.34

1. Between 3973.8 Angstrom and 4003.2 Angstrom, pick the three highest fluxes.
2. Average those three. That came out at 0.742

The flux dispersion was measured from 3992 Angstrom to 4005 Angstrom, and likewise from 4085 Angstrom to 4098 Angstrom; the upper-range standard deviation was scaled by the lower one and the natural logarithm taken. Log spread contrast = 1.14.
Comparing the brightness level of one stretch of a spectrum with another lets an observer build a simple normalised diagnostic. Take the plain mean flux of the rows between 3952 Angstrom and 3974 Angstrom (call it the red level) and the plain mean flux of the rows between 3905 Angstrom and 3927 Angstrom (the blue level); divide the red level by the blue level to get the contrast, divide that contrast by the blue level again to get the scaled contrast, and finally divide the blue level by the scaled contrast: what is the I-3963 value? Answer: 0.58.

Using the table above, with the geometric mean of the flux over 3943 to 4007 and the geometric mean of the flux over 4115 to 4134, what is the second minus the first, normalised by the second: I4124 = -0.02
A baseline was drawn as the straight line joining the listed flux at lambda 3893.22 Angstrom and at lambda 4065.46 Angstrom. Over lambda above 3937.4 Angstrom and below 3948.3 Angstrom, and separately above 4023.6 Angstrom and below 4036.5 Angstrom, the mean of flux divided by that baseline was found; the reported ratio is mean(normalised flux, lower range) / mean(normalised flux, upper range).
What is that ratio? 0.94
